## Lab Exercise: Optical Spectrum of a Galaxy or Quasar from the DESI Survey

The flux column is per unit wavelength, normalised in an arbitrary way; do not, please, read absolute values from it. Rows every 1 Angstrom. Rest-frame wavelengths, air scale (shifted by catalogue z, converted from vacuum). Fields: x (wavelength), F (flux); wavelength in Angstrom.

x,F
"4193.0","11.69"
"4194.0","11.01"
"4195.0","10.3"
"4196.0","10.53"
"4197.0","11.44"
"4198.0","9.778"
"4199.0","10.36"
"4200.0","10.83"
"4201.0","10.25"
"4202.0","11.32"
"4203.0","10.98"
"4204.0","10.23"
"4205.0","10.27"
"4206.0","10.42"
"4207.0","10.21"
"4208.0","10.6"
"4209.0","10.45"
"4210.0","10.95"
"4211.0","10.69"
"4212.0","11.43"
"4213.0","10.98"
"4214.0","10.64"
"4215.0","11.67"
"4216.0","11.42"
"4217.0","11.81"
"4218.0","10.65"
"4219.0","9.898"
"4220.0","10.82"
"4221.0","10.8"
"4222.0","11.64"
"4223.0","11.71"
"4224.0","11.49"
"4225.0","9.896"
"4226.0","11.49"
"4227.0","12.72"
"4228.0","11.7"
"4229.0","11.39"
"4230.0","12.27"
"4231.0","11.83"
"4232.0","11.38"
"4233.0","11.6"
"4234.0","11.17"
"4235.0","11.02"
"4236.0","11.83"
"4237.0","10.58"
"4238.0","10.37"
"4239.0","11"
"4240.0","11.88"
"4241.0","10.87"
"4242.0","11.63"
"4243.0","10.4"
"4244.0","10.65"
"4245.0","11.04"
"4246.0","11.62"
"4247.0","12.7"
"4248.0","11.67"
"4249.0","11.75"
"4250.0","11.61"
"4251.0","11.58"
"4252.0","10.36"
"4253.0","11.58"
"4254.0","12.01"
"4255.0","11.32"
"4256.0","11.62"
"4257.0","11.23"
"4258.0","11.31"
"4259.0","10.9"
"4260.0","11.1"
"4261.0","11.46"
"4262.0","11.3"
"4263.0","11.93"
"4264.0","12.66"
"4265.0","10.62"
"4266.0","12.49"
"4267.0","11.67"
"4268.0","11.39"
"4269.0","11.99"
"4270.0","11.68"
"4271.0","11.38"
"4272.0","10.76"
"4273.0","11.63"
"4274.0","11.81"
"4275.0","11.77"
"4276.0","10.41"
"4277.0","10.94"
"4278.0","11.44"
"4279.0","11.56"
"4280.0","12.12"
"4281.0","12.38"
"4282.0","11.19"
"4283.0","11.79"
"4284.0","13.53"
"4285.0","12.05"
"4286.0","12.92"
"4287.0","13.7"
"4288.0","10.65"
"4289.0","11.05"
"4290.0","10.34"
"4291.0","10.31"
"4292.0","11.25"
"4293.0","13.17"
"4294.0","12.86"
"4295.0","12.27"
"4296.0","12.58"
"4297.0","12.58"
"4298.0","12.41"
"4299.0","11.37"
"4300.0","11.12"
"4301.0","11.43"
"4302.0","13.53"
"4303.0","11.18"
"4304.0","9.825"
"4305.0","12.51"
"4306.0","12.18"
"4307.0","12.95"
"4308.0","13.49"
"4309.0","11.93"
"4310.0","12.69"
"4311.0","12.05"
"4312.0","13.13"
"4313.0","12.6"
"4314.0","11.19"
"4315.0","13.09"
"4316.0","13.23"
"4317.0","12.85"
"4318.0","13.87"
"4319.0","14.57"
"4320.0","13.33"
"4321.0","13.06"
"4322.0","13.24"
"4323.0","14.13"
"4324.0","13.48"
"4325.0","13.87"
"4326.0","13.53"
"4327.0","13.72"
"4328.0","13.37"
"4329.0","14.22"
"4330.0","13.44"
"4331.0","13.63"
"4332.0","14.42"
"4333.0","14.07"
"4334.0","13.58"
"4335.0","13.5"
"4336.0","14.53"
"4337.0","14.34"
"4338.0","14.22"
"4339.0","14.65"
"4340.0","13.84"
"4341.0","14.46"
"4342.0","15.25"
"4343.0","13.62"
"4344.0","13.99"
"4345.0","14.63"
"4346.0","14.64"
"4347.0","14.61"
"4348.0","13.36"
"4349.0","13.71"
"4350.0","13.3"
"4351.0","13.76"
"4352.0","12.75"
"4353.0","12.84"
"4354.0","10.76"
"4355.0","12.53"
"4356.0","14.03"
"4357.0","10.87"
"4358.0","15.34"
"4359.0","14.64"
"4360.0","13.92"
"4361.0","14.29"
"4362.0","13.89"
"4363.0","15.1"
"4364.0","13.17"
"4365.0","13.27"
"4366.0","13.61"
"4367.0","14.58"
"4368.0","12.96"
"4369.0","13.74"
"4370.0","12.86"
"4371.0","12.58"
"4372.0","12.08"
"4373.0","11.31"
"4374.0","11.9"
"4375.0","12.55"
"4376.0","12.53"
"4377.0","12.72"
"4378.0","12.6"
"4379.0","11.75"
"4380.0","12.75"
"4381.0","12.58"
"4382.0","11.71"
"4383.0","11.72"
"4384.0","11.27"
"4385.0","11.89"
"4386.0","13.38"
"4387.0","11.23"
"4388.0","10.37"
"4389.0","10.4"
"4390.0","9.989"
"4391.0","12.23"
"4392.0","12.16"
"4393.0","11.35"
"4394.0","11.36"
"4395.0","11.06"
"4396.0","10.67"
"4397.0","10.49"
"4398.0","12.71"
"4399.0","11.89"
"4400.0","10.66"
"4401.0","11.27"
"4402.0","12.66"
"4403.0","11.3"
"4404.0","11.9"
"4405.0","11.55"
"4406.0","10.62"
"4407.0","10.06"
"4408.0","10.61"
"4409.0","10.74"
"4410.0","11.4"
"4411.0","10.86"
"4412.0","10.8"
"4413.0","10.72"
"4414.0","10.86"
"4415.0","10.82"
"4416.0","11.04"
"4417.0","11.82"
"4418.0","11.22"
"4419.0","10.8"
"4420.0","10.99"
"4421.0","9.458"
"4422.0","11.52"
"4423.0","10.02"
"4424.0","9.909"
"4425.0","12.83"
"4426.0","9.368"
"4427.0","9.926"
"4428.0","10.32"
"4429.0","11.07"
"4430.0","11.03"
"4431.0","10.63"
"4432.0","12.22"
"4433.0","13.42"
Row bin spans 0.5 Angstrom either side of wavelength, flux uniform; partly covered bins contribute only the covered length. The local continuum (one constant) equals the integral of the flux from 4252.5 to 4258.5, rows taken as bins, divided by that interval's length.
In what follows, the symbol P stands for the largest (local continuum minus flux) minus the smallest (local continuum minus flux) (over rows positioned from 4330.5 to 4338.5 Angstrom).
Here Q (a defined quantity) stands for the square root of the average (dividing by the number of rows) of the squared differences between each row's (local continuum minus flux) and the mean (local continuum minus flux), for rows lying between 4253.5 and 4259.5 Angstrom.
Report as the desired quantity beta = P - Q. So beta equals 0.69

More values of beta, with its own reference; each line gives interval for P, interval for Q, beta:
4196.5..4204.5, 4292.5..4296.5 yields 1.33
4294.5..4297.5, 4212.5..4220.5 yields -0.28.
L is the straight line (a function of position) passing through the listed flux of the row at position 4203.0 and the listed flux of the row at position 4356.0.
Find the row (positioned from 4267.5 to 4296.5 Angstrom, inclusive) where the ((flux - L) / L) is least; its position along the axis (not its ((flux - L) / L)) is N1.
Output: 4291.0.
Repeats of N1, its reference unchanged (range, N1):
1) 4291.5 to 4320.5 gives 4304.0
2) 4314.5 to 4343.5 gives 4317.0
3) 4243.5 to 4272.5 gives 4252.0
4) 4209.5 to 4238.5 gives 4225.0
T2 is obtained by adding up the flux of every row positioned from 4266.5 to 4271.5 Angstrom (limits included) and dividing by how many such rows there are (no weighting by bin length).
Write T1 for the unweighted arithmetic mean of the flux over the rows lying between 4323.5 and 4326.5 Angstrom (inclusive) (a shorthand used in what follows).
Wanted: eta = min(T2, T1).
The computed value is 11.6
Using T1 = 13.6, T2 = 11.6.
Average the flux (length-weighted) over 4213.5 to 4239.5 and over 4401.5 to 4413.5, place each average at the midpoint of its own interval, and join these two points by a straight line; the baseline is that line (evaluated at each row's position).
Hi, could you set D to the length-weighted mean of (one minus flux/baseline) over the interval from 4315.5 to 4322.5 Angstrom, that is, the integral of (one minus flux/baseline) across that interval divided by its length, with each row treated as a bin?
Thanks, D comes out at -0.20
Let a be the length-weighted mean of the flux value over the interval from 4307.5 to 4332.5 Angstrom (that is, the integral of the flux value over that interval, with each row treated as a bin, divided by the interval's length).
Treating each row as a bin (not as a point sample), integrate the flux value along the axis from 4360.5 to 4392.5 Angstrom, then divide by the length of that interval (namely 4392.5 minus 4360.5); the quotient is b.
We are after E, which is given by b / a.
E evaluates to 0.94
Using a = 13.3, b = 12.5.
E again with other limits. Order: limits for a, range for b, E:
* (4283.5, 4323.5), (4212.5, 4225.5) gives 0.89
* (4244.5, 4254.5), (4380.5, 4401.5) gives 0.99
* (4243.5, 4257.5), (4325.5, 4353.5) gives 1.21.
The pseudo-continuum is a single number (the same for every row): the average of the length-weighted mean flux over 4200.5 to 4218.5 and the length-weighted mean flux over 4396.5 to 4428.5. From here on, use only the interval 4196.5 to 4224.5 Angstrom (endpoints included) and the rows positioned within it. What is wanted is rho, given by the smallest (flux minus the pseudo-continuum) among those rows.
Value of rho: -1.12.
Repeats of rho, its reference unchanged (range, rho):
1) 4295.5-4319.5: -1.08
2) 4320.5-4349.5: 2.16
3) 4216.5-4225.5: -1.01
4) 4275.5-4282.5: -0.49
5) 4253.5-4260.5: 0.00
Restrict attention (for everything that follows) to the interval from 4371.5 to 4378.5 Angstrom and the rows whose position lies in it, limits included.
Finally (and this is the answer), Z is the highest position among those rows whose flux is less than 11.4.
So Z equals 4373.0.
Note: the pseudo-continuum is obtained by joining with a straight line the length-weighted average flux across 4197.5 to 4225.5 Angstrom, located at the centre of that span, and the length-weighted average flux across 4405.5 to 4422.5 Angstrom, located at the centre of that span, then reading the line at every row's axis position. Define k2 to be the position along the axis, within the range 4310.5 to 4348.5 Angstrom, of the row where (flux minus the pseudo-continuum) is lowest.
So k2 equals 4314.0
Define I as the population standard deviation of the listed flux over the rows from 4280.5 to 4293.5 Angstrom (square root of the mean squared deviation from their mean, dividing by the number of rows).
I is 1.14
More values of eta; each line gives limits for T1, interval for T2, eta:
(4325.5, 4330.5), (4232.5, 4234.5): 11.4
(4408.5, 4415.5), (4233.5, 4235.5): 10.9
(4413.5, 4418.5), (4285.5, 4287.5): 11.2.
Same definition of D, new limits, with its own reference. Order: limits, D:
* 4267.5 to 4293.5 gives -0.04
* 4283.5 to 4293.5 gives -0.06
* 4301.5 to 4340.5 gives -0.19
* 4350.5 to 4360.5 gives -0.18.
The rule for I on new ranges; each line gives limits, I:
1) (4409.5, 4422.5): 0.54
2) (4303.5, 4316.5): 0.95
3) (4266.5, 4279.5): 0.44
